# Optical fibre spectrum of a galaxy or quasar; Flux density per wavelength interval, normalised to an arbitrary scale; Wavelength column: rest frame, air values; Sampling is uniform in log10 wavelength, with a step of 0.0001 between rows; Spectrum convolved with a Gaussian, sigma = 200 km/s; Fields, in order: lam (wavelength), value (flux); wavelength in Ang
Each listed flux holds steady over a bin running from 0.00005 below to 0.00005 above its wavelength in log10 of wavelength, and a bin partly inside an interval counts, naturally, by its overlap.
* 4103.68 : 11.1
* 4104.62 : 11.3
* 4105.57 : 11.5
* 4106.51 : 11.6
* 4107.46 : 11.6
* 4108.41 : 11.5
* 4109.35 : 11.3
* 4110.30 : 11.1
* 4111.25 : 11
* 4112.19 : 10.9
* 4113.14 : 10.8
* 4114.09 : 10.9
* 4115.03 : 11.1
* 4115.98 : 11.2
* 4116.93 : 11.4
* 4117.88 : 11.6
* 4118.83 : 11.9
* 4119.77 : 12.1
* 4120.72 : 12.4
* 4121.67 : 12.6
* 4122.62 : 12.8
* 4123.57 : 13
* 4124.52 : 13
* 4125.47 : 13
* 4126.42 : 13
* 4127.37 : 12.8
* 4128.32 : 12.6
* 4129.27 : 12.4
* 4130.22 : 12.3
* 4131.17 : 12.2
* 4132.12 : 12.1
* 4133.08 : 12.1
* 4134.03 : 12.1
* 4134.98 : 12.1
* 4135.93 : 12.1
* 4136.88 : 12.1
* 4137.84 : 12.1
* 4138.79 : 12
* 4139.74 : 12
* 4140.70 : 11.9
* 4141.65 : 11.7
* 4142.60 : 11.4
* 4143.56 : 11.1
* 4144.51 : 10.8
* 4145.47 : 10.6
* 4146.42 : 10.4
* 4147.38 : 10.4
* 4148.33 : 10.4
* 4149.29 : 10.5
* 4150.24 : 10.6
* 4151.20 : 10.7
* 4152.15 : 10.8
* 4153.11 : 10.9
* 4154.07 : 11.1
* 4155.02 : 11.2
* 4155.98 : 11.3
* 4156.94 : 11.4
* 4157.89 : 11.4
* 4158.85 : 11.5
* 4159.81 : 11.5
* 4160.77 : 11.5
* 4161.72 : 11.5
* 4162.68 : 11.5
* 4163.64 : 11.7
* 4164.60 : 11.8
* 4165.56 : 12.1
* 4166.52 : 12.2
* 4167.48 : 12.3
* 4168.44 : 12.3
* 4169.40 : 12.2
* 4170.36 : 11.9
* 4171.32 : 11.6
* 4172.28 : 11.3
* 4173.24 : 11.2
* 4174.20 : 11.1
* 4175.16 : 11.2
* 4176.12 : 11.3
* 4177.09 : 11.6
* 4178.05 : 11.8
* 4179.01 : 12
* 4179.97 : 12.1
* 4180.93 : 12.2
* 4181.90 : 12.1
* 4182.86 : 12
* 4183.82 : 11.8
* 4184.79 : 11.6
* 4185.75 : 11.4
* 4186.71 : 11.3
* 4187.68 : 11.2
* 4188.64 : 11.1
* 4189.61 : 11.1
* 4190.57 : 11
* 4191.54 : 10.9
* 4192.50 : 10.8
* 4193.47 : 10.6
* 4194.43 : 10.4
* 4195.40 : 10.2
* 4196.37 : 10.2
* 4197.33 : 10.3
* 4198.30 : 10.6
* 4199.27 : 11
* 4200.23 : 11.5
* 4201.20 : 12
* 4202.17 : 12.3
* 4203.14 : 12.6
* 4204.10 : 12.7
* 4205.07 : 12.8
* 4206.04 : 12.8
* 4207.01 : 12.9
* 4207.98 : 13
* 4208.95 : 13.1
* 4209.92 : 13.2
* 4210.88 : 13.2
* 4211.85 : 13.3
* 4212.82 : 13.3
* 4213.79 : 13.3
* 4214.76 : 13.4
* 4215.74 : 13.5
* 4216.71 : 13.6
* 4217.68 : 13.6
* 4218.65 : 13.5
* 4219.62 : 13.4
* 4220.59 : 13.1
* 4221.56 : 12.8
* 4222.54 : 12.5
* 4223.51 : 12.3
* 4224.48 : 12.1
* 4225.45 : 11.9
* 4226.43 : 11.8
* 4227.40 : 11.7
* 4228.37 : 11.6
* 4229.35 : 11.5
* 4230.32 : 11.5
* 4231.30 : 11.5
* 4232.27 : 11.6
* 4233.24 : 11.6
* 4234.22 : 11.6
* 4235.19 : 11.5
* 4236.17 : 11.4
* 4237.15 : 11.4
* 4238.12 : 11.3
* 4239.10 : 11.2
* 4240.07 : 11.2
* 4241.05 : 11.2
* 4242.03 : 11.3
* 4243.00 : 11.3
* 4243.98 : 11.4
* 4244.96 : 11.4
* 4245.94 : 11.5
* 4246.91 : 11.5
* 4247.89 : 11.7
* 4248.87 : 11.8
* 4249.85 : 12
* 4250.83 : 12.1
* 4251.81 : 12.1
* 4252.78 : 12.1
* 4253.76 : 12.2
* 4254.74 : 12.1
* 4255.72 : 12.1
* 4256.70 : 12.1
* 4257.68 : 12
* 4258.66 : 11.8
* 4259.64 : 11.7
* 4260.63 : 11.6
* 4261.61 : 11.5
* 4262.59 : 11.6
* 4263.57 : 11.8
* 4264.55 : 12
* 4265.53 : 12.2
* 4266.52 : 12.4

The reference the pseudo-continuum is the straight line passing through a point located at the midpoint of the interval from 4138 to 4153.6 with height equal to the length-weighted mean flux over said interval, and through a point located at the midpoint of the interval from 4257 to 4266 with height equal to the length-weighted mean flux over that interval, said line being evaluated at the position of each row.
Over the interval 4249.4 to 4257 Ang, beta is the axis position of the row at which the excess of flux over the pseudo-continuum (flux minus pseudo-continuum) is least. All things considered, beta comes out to 4249.85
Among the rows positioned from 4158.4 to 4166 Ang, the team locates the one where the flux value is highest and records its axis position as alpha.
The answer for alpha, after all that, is 4165.56 Ang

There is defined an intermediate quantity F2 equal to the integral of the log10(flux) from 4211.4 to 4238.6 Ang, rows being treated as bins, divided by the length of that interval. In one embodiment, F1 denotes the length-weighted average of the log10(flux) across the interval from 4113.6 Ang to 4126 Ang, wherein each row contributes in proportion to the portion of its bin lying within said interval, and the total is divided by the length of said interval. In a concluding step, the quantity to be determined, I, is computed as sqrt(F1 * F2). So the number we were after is 1.09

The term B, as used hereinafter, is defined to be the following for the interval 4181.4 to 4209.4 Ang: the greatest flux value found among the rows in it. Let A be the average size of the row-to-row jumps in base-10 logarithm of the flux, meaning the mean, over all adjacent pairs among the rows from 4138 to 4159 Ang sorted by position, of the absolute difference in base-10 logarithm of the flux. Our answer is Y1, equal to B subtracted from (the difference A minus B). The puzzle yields -26.2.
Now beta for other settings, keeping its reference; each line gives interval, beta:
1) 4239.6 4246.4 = 4241.05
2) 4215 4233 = 4231.30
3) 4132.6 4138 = 4137.84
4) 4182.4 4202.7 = 4196.37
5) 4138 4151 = 4148.33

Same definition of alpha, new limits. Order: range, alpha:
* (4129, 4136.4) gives 4129.27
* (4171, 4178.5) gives 4178.05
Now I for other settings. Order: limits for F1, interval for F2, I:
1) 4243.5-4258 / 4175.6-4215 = 1.07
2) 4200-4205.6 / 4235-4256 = 1.08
